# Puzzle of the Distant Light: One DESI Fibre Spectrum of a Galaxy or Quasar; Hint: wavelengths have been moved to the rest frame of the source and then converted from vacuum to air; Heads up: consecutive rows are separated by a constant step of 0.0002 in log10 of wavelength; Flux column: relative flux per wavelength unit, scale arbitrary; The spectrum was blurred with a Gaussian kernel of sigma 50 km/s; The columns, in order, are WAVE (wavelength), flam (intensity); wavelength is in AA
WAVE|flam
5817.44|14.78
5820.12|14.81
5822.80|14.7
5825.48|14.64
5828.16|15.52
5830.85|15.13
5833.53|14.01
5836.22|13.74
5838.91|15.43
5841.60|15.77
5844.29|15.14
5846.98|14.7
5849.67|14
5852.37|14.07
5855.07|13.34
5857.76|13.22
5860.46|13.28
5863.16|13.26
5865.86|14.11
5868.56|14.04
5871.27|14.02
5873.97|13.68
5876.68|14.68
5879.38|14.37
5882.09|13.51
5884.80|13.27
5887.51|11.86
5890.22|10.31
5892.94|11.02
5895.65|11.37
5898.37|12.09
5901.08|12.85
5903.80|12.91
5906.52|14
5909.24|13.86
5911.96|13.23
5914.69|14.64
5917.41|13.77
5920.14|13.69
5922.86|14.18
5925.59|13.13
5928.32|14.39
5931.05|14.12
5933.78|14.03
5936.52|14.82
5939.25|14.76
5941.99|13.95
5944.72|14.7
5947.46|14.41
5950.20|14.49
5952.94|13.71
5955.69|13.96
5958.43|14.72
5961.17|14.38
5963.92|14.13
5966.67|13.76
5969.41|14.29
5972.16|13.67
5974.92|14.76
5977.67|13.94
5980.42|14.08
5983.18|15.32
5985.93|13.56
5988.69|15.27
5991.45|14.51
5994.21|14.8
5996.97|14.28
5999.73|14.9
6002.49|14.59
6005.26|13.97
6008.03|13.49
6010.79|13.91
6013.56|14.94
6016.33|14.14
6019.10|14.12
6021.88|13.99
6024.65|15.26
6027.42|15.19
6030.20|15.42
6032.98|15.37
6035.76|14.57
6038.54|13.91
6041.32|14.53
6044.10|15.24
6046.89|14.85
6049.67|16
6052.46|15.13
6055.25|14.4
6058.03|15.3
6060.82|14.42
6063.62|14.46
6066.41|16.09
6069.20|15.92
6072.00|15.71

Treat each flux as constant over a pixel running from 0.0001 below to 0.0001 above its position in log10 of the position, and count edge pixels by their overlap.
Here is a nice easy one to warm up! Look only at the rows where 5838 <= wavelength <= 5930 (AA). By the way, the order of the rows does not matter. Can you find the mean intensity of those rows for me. 13.6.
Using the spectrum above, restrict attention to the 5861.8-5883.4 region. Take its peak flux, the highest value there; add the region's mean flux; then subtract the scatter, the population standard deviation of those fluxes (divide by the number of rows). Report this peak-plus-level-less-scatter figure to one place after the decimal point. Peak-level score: 28.2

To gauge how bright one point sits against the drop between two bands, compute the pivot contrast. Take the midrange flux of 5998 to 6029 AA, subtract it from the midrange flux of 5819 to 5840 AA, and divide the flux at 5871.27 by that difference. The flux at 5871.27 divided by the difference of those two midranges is 55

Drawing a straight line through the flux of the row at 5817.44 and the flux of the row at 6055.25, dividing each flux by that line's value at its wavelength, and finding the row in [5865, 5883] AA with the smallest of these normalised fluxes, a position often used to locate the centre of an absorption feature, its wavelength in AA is 5882.09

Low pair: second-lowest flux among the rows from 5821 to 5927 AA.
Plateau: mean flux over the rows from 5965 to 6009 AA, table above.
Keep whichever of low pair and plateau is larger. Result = 14.3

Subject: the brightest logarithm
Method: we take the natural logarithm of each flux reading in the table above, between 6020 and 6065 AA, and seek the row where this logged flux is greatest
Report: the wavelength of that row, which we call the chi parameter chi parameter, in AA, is 6049.67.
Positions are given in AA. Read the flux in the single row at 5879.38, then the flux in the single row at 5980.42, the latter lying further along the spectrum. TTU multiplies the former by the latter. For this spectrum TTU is 202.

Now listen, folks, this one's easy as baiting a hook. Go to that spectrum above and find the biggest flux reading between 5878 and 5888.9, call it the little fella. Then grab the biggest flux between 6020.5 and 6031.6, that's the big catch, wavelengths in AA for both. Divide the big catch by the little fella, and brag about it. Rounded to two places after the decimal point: 1.07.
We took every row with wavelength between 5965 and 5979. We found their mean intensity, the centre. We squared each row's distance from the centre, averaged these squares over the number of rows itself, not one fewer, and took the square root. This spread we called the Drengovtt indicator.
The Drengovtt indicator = 0.40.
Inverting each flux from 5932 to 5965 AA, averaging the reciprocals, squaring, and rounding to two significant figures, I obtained 0.0049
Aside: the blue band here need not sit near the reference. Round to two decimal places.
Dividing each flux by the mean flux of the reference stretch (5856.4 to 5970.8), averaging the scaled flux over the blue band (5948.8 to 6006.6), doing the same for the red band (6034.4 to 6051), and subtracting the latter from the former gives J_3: -0.04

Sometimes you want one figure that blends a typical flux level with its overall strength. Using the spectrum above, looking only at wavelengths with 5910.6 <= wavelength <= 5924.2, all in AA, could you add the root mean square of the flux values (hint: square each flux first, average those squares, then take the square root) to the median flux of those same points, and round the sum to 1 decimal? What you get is 27.7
